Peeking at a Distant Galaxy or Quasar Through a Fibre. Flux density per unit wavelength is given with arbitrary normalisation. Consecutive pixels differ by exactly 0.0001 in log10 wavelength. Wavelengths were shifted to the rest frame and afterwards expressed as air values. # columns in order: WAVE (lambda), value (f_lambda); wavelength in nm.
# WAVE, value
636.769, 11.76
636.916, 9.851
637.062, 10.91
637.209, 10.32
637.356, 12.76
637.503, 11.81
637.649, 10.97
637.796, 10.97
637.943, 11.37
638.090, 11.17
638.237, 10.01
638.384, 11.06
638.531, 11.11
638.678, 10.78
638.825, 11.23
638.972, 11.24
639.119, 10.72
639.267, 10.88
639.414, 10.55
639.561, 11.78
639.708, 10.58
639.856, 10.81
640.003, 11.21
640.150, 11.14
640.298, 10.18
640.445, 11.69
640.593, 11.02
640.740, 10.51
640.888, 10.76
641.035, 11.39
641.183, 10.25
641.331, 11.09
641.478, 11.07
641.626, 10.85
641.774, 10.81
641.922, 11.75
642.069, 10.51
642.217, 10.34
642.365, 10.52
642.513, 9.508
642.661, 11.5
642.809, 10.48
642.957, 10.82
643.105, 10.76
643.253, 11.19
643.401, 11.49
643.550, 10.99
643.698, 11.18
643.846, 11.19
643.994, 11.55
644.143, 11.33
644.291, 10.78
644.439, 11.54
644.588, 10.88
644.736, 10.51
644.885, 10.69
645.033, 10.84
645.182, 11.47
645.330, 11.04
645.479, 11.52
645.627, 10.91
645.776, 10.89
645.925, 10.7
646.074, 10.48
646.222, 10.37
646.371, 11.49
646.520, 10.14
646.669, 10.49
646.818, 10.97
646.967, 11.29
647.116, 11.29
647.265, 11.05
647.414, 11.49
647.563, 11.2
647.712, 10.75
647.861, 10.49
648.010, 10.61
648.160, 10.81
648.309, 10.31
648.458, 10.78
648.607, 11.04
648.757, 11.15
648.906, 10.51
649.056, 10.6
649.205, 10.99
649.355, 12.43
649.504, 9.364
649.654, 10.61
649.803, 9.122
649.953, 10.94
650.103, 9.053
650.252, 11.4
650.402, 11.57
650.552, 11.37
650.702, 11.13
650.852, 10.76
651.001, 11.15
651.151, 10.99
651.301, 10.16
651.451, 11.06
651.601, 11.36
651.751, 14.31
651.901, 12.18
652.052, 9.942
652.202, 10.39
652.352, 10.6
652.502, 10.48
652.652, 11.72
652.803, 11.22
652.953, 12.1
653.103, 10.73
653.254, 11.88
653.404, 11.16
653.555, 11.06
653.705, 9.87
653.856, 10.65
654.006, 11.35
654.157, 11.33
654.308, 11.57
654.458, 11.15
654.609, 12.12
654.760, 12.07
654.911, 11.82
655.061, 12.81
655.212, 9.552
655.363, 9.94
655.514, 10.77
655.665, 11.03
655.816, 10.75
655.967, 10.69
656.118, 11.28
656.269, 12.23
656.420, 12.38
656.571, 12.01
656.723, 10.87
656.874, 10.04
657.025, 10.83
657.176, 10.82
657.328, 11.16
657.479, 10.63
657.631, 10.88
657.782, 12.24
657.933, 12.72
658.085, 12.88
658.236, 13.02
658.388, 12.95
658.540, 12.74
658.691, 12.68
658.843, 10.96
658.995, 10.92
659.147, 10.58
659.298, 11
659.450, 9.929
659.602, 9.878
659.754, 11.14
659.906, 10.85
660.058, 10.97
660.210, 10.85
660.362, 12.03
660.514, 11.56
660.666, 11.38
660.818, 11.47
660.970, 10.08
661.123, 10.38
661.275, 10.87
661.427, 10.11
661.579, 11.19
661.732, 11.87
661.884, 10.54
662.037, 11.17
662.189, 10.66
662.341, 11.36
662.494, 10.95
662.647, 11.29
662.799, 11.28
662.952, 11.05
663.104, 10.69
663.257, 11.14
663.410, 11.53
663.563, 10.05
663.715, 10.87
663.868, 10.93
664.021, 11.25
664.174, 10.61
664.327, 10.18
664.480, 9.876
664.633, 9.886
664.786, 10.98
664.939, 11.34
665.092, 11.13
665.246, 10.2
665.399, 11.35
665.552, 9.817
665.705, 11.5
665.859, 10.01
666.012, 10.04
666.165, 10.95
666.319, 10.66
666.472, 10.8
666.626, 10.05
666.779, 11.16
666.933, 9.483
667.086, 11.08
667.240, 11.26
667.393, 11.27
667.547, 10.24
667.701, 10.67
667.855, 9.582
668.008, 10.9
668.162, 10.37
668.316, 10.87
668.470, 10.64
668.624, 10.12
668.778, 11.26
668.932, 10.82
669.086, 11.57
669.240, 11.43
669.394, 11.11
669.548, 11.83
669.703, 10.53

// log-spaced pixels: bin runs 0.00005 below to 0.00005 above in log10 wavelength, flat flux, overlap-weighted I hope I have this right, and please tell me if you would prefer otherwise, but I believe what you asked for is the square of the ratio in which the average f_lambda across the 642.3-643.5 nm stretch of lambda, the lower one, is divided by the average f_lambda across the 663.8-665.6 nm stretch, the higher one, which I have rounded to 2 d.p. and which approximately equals 1.03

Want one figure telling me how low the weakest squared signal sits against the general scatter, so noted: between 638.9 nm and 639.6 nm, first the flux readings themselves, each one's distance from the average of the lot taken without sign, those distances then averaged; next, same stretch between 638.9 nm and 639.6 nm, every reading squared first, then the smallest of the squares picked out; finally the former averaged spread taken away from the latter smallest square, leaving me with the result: 111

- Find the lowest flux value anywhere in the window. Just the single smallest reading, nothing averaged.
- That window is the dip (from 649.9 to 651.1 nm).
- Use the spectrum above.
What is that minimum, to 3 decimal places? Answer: 9.053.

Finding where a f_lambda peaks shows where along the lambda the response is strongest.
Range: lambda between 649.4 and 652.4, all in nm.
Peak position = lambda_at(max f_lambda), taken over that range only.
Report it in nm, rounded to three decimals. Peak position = 651.751 nm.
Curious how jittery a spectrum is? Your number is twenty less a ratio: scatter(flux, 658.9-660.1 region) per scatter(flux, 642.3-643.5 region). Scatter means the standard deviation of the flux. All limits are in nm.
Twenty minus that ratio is 19.2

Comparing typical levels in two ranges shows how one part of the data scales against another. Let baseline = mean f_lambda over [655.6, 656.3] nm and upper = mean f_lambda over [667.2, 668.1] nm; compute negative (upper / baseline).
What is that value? -0.95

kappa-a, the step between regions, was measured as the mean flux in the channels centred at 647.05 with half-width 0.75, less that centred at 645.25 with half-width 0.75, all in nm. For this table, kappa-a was 0.1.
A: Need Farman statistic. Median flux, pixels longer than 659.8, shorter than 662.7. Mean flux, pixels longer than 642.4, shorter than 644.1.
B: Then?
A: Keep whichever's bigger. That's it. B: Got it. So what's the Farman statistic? 11.0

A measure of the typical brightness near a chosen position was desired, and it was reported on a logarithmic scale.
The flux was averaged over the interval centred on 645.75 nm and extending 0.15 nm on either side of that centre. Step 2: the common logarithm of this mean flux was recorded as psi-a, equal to 1.04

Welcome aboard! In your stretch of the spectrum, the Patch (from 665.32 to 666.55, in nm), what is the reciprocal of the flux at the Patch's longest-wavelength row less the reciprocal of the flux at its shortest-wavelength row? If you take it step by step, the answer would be 0.004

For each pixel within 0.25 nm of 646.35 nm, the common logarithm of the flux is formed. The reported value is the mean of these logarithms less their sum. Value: -2.055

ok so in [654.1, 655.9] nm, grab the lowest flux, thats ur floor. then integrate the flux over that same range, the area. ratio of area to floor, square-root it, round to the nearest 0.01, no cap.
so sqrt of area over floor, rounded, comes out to 1.46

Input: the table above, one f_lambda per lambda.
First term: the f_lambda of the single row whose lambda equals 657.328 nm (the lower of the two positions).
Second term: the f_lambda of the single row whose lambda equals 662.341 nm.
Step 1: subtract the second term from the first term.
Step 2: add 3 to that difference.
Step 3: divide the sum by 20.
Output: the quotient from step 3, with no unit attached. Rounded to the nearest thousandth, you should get 0.140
